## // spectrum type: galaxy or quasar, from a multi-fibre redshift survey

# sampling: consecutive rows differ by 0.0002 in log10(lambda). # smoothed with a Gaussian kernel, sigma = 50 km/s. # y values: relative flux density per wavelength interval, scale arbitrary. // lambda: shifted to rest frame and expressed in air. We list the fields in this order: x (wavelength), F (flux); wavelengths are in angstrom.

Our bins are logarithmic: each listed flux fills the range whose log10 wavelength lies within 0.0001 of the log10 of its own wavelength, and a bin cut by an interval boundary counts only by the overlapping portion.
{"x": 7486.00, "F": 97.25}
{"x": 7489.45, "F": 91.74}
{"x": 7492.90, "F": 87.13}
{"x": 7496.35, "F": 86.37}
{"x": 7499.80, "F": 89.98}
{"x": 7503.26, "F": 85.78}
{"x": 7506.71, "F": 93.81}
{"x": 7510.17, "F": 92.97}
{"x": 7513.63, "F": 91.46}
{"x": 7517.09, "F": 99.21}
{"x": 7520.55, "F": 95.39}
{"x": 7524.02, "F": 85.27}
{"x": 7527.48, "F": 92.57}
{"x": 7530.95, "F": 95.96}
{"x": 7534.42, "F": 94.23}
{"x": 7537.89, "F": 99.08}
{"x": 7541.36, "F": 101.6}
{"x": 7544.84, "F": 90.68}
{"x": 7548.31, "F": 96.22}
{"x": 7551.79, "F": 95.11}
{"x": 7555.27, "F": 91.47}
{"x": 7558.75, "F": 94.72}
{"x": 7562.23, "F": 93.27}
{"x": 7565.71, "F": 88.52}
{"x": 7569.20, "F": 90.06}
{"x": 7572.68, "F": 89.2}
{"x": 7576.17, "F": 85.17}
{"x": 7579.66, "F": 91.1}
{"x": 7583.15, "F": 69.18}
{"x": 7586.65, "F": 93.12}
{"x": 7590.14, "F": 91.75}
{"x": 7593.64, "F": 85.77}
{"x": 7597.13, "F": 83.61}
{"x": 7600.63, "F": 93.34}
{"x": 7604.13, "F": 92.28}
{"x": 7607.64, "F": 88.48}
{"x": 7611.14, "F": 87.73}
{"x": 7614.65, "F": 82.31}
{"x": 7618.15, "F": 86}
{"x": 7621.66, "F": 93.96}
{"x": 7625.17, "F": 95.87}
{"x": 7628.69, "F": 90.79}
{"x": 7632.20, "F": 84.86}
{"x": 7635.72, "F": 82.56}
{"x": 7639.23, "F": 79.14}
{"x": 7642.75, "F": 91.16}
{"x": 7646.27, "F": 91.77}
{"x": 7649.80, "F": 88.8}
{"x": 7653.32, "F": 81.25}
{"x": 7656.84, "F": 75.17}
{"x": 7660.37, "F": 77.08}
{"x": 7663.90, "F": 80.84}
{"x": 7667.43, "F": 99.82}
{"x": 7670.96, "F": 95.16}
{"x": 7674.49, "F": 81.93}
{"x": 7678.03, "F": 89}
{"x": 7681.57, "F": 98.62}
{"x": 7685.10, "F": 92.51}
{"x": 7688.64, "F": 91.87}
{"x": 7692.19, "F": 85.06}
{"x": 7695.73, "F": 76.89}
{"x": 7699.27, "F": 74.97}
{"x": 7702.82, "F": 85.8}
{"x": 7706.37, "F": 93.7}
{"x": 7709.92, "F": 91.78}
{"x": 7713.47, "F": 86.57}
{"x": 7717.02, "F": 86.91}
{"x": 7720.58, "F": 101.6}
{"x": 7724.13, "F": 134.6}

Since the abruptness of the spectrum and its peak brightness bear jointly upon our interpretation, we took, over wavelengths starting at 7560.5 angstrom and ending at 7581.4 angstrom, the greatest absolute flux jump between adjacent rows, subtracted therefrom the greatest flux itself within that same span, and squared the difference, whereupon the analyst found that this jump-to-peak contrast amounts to 7628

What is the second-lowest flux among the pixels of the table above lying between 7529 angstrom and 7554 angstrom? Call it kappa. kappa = 94.23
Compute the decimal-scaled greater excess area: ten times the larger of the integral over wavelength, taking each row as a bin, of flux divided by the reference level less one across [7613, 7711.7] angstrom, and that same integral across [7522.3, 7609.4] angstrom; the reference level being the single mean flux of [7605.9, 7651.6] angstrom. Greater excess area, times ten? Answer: 29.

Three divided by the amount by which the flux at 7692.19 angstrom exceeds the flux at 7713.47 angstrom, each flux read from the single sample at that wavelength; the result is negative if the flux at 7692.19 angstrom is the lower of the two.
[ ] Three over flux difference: -2.0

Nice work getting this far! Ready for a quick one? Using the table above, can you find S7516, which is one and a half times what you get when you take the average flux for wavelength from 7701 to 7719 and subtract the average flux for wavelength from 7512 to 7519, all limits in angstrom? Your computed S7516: -10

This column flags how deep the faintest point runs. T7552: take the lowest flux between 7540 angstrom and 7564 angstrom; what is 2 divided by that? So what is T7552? 0.0221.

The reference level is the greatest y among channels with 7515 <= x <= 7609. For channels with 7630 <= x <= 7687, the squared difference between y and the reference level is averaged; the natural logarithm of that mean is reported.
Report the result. 5.60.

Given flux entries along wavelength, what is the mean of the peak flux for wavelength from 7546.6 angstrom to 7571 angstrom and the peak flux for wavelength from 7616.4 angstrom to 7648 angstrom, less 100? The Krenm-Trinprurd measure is -4.0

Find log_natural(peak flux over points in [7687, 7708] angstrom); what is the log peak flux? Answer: 4.54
